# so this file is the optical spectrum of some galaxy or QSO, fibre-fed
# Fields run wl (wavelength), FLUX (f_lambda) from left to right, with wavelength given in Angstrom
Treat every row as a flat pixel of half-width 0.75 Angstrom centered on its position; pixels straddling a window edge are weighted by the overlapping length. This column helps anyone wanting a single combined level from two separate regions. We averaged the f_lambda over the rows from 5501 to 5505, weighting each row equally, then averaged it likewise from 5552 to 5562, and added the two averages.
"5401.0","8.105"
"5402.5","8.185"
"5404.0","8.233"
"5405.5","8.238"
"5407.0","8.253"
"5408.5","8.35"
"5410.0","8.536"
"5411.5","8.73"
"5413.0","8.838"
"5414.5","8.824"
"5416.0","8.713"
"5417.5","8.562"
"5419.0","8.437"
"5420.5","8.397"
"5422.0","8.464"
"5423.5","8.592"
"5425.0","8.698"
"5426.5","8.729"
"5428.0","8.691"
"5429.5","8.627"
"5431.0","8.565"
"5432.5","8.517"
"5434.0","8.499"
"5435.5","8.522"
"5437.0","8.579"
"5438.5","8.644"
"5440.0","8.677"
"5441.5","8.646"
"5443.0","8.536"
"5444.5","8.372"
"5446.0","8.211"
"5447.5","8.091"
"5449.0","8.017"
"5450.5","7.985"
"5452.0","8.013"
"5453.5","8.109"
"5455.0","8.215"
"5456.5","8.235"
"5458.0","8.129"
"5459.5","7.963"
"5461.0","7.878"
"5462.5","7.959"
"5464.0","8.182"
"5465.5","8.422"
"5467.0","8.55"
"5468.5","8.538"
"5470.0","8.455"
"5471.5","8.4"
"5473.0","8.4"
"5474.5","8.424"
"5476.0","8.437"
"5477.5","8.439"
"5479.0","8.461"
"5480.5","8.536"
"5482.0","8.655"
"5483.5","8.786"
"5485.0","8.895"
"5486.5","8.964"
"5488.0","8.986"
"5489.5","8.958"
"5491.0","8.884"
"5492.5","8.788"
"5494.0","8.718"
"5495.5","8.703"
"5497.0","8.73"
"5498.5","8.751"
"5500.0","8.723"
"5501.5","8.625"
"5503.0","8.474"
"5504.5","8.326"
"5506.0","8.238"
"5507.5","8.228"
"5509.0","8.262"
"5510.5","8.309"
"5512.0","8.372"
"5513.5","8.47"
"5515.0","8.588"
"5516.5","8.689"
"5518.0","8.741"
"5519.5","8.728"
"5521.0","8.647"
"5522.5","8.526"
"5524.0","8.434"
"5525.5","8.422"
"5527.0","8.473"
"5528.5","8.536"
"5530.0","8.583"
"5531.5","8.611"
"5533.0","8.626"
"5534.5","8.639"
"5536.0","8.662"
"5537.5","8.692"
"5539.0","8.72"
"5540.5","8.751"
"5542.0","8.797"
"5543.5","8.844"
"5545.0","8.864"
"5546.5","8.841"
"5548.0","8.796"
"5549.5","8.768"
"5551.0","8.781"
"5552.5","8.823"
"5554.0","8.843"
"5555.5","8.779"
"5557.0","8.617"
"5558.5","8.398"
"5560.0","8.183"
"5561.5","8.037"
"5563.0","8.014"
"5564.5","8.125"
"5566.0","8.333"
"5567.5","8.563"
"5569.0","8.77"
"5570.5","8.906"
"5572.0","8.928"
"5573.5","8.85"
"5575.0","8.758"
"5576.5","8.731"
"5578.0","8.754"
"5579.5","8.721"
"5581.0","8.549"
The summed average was 17.0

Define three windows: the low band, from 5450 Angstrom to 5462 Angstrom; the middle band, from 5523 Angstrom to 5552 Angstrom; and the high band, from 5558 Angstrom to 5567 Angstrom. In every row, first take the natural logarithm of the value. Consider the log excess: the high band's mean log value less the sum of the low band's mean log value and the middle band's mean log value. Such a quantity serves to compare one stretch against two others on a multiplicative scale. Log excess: -2.15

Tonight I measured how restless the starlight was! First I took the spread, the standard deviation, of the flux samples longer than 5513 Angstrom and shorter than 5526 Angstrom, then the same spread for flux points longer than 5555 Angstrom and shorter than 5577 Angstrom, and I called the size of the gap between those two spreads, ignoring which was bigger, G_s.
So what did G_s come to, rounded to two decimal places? 0.20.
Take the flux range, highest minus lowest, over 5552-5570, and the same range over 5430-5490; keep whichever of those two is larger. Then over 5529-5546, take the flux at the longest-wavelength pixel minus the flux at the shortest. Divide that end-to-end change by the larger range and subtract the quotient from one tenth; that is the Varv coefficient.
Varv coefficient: -0.2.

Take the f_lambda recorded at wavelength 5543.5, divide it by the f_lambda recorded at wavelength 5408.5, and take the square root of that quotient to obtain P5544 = 1.029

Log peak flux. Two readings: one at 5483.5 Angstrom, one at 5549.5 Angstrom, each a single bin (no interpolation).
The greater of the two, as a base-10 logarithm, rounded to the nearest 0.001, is 0.944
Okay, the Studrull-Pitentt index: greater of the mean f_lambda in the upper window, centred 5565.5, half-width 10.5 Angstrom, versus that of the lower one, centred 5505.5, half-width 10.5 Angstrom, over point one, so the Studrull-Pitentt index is 85.2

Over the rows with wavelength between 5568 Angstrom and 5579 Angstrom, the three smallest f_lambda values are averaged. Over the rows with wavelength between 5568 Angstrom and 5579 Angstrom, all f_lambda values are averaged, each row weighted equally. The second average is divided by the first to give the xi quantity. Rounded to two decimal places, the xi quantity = 1.01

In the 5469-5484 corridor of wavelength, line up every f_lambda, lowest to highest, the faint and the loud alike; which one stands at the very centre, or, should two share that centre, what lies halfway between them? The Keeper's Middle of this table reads 8.45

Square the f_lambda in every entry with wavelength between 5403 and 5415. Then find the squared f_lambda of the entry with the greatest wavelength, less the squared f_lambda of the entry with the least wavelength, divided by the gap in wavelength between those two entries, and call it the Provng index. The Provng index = 1.0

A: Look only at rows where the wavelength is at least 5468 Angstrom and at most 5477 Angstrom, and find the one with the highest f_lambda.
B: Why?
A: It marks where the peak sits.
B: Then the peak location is 5468.5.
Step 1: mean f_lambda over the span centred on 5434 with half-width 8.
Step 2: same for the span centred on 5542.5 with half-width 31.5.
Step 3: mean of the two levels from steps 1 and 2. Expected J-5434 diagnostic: 8.61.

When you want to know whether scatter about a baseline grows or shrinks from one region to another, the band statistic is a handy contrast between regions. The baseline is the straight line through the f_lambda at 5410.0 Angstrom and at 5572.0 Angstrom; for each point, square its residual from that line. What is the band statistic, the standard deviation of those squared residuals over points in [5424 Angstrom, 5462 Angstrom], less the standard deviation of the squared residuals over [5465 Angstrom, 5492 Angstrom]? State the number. 0.2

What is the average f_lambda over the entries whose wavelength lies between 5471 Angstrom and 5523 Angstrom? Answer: 8.60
